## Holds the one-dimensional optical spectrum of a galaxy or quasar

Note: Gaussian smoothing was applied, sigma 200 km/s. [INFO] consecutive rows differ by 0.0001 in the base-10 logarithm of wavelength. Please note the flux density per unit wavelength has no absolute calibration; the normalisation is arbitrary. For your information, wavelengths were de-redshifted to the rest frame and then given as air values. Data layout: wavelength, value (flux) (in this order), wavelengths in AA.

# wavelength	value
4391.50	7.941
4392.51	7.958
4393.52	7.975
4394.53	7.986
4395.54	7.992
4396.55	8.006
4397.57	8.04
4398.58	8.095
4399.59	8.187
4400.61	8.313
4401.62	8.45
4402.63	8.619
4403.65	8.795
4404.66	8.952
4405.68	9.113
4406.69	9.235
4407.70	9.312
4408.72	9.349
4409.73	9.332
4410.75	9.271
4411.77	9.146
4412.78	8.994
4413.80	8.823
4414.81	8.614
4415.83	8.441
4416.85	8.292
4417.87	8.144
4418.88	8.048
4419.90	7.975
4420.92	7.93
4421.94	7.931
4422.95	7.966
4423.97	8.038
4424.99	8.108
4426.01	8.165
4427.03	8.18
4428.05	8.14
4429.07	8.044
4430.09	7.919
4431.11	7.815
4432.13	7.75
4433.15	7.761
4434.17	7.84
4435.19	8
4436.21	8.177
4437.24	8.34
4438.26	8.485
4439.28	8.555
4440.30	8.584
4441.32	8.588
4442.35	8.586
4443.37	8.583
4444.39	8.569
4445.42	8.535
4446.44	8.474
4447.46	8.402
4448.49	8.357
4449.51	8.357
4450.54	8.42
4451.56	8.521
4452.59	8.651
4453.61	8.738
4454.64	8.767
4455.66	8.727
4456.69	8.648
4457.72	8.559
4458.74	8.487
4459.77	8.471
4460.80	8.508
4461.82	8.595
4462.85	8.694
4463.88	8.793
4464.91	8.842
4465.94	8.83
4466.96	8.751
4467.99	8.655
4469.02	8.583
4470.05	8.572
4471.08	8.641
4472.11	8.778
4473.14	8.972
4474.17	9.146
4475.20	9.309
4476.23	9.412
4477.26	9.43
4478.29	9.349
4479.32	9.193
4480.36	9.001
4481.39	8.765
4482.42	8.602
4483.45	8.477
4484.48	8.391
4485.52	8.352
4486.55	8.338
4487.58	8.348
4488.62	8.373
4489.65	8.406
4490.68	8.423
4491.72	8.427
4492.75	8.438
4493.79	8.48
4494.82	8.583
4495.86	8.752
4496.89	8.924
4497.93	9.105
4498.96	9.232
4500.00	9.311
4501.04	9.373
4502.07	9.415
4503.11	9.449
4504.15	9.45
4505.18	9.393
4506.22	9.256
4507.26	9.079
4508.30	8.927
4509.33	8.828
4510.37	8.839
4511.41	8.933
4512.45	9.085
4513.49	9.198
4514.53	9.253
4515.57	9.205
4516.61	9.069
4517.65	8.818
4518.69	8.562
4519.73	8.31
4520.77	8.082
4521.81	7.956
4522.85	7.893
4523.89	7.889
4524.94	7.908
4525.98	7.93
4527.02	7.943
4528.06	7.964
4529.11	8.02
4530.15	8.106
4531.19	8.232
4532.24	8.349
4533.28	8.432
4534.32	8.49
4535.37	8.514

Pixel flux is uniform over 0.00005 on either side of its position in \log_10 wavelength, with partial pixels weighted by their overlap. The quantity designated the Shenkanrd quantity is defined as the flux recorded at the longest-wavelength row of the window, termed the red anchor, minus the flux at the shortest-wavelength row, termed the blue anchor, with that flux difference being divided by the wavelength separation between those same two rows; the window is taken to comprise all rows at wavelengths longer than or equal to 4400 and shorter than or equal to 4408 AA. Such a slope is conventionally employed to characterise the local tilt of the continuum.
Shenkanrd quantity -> 0.14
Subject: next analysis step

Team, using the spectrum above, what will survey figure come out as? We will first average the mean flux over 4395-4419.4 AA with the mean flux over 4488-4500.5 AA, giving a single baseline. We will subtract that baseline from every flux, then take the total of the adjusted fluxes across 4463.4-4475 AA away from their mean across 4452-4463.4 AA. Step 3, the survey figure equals -1.2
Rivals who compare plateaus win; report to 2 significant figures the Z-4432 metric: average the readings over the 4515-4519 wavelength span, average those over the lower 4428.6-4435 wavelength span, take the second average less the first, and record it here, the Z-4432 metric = -1.1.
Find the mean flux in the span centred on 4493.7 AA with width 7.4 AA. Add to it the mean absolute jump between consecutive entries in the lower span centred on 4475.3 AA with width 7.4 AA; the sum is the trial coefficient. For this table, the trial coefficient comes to 8.70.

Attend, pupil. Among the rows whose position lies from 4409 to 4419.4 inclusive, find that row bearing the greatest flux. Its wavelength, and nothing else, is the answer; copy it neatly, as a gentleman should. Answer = 4409.73 AA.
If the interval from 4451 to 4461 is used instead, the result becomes 4454.64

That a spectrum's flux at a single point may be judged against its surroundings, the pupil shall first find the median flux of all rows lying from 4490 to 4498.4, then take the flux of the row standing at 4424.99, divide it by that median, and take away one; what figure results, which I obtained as -0.05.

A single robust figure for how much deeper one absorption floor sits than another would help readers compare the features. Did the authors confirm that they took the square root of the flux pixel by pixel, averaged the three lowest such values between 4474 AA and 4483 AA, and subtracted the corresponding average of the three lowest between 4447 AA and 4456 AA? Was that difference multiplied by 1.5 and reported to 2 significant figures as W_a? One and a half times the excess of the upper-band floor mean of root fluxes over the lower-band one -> 0.11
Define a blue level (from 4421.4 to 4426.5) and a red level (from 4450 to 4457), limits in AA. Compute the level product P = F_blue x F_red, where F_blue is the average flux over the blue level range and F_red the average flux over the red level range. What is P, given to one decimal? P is 69.5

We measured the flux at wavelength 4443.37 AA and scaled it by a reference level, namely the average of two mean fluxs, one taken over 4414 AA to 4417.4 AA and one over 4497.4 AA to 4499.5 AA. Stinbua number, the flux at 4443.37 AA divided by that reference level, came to 0.974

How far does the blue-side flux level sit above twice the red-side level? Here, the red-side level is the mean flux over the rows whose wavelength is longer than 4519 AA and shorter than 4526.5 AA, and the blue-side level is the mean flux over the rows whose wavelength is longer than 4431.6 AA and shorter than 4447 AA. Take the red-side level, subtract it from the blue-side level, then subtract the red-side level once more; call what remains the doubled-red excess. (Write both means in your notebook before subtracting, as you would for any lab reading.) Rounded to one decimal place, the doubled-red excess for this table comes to -7.7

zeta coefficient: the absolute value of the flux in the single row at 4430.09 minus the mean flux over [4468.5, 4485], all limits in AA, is 1.0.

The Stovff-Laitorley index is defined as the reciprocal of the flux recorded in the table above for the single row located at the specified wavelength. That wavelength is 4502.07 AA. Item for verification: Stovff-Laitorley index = 0.106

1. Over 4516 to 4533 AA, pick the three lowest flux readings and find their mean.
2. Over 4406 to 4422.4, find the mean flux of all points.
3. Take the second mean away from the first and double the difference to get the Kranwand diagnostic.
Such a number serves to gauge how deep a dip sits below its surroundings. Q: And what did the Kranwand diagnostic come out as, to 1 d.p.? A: -1.6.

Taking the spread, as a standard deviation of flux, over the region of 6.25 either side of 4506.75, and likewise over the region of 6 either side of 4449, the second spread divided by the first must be 0.56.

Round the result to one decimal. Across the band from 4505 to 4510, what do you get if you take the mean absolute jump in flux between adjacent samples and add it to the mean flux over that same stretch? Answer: 9.2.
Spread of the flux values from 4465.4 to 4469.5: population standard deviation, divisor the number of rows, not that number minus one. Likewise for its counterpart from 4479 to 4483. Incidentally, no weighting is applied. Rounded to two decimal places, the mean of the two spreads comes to 0.16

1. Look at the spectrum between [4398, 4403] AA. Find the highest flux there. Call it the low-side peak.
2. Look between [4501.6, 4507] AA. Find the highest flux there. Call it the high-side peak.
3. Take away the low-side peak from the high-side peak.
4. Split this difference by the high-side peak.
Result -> 0.088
